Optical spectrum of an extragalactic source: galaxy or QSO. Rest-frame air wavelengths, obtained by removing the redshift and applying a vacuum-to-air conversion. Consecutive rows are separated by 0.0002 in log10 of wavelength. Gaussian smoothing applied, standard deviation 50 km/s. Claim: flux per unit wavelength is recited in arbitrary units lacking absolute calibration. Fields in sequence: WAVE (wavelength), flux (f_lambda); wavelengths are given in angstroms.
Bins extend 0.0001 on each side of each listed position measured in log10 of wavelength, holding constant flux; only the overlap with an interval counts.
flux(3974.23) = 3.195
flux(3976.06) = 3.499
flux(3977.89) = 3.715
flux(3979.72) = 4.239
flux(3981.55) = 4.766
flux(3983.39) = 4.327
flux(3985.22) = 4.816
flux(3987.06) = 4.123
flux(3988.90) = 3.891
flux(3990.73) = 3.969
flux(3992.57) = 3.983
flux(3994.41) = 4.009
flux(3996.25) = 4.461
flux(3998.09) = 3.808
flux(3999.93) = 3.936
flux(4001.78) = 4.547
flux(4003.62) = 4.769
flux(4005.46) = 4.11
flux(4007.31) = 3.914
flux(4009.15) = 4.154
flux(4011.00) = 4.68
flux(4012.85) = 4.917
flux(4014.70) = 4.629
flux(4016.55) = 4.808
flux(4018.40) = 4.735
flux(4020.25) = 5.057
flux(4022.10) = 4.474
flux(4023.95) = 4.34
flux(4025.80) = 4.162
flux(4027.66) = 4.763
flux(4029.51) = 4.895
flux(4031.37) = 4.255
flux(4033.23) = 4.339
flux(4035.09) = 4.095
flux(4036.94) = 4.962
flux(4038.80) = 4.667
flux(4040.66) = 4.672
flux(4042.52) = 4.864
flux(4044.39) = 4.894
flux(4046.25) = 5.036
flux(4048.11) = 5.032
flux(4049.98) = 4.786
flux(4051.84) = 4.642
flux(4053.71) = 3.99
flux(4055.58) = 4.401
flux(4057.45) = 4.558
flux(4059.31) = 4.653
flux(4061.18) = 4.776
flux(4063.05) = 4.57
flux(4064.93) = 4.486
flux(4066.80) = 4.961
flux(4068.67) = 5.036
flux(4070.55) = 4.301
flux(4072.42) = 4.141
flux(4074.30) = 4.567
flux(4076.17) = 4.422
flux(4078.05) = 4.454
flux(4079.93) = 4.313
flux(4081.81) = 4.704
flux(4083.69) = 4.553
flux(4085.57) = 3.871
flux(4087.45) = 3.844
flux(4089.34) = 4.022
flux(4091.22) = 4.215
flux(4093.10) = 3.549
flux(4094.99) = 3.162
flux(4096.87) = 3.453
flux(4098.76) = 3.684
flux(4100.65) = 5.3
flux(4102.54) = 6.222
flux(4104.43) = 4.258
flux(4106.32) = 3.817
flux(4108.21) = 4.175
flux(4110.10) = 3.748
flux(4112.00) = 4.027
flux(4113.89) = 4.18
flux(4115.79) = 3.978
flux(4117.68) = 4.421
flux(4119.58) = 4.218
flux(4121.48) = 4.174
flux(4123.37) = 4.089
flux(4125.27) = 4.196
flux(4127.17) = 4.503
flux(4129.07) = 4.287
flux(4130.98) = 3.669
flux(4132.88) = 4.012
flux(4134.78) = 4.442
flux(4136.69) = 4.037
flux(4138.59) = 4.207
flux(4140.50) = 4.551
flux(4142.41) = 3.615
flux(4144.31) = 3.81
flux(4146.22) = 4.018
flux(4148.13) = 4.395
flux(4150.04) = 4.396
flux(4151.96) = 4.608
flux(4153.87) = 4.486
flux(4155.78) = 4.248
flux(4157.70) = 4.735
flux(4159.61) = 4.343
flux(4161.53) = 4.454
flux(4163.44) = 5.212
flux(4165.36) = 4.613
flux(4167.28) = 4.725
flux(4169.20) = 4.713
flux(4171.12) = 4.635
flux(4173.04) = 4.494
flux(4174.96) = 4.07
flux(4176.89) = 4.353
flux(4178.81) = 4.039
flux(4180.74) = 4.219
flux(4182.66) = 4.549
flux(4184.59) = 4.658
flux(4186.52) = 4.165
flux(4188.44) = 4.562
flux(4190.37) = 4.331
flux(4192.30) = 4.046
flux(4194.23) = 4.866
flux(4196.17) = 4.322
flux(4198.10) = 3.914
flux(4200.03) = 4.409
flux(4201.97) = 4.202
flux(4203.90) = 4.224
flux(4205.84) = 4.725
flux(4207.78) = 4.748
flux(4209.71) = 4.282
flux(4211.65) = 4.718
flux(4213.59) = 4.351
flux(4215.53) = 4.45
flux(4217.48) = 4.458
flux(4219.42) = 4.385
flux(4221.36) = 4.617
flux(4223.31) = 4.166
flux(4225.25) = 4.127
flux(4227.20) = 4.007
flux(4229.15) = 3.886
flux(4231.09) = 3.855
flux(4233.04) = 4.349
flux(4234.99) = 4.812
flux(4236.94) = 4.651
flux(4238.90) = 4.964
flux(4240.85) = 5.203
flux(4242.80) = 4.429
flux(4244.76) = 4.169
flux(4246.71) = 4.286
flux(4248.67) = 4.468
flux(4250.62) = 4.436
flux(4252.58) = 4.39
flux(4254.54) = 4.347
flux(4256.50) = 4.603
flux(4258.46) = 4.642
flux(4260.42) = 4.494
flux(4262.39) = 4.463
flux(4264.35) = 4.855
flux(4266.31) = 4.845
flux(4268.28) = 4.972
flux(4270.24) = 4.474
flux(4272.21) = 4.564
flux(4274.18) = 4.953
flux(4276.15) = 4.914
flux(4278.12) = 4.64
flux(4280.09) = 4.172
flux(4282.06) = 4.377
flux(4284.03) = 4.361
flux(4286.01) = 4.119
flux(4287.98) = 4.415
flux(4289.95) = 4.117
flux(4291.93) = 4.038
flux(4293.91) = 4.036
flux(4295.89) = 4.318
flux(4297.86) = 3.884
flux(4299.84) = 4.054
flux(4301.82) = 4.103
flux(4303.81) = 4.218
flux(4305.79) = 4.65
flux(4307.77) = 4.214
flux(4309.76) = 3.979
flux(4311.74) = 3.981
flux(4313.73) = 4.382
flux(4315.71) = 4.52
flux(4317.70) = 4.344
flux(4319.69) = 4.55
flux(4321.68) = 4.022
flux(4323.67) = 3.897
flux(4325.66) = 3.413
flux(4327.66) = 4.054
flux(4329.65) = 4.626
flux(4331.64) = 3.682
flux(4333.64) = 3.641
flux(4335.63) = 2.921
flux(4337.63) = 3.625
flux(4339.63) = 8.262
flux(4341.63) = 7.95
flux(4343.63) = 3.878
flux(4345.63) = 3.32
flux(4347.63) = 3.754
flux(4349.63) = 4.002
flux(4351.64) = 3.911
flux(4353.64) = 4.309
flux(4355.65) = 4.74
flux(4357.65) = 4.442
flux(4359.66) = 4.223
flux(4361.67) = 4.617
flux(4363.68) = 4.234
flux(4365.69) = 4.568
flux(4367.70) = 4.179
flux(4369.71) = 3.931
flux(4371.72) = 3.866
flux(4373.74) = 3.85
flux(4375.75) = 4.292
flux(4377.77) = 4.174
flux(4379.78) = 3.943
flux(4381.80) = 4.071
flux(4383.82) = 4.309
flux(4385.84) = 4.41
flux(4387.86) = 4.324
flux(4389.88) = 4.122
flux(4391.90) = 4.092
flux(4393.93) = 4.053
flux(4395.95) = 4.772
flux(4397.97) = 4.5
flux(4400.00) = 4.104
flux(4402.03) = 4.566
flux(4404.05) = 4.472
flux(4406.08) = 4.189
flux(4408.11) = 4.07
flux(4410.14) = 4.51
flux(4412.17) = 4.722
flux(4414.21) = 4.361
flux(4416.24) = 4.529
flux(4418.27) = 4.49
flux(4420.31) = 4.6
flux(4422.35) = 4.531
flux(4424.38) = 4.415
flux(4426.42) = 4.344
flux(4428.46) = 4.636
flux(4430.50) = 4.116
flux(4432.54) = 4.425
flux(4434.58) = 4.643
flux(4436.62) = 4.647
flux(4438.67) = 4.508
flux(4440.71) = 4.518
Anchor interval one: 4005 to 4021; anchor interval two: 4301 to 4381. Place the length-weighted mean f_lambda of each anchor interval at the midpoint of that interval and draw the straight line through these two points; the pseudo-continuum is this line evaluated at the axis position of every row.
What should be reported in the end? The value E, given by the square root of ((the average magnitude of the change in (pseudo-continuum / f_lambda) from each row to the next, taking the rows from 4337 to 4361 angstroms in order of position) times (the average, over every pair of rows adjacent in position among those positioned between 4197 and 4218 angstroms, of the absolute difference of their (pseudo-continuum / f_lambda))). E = 0.104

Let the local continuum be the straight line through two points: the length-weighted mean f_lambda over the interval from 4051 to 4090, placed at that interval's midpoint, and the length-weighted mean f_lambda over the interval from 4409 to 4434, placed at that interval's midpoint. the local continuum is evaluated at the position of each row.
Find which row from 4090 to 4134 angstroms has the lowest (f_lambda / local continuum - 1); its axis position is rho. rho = 4094.99 angstroms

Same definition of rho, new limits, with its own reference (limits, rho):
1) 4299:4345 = 4335.63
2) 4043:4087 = 4085.57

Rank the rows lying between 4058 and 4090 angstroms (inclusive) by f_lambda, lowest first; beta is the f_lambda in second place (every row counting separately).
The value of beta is 3.871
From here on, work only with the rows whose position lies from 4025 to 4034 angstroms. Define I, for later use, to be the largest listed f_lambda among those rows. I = 4.895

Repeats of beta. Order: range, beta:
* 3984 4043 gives 3.891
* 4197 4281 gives 3.886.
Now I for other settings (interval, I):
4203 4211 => 4.748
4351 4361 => 4.74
